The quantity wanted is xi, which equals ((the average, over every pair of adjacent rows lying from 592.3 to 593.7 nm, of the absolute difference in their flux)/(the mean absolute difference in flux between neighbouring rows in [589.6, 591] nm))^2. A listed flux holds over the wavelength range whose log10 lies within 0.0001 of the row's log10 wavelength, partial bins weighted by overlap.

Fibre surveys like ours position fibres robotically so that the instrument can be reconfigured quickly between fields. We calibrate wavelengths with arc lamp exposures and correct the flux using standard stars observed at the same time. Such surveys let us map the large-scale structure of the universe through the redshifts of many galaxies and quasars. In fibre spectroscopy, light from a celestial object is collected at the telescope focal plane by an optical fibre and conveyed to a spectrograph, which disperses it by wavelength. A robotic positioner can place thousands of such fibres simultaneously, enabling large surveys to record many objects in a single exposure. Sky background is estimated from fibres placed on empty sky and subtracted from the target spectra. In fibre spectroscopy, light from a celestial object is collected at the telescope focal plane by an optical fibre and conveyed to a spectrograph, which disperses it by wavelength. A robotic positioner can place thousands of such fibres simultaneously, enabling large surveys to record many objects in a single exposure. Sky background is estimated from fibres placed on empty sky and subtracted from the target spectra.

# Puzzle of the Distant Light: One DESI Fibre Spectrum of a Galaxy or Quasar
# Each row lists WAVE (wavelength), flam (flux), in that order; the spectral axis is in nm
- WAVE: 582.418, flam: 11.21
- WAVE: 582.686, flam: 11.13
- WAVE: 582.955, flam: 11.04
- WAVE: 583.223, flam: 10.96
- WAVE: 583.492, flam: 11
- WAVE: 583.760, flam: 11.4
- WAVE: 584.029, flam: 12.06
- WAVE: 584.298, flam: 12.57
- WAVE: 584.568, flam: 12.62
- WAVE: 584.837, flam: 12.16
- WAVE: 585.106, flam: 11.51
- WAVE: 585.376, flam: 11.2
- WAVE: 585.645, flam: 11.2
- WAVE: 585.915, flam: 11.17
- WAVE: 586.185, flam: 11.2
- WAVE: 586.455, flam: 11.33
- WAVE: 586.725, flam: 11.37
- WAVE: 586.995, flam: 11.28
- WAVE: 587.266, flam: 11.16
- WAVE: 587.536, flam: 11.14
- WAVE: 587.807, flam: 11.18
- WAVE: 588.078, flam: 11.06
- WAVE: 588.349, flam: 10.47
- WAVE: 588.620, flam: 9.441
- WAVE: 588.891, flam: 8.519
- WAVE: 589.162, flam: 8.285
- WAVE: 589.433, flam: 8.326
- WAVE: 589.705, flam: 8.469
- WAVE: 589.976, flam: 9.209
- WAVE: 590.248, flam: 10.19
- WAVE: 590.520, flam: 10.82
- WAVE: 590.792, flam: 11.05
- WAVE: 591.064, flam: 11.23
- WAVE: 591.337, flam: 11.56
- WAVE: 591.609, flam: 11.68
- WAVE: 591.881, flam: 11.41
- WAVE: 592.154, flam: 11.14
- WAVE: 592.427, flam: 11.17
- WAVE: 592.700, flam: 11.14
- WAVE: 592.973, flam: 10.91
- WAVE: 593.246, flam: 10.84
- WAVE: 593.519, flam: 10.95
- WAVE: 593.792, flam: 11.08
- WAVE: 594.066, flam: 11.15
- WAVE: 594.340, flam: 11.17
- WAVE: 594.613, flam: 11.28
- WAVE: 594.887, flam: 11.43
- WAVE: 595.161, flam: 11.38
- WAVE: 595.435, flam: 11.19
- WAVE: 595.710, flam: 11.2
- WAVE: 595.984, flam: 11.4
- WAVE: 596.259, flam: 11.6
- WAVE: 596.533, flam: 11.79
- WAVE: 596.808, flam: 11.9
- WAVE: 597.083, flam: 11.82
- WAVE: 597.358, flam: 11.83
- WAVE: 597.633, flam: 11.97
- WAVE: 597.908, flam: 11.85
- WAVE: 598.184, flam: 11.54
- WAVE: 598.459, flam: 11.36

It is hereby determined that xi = 0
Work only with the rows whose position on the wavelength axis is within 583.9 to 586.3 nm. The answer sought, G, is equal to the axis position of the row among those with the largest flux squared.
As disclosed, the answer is 584.568 nm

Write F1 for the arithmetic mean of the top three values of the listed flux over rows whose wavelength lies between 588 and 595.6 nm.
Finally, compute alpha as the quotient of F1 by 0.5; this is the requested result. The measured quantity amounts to 23.1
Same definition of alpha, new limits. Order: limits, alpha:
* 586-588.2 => 22.7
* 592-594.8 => 22.4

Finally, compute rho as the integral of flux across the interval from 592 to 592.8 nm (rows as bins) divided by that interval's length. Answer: 11.1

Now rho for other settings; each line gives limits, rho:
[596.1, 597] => 11.8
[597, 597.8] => 11.9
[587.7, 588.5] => 10.9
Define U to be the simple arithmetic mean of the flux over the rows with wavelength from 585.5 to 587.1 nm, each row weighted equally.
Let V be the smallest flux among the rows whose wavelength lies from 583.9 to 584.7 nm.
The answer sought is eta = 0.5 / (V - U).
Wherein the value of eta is 1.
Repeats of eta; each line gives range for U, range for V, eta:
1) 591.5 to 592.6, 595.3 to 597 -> -3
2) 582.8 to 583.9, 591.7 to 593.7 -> -2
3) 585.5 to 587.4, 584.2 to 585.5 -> -11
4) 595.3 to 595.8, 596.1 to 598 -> 1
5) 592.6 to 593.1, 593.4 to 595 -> -7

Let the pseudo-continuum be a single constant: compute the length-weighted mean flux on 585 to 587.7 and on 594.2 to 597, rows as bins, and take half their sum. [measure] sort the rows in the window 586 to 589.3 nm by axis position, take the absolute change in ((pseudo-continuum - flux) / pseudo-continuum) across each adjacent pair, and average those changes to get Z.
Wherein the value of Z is 0.027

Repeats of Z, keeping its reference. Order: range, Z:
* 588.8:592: 0.031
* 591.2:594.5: 0.011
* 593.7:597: 0.010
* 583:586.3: 0.025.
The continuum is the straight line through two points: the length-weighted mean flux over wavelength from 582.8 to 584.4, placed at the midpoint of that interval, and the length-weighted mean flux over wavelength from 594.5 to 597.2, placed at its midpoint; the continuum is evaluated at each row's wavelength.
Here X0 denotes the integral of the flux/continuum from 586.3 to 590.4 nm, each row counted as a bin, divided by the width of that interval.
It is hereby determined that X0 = 0.88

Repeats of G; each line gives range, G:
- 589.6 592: 591.609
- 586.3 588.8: 586.725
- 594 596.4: 596.259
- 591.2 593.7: 591.609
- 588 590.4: 588.078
